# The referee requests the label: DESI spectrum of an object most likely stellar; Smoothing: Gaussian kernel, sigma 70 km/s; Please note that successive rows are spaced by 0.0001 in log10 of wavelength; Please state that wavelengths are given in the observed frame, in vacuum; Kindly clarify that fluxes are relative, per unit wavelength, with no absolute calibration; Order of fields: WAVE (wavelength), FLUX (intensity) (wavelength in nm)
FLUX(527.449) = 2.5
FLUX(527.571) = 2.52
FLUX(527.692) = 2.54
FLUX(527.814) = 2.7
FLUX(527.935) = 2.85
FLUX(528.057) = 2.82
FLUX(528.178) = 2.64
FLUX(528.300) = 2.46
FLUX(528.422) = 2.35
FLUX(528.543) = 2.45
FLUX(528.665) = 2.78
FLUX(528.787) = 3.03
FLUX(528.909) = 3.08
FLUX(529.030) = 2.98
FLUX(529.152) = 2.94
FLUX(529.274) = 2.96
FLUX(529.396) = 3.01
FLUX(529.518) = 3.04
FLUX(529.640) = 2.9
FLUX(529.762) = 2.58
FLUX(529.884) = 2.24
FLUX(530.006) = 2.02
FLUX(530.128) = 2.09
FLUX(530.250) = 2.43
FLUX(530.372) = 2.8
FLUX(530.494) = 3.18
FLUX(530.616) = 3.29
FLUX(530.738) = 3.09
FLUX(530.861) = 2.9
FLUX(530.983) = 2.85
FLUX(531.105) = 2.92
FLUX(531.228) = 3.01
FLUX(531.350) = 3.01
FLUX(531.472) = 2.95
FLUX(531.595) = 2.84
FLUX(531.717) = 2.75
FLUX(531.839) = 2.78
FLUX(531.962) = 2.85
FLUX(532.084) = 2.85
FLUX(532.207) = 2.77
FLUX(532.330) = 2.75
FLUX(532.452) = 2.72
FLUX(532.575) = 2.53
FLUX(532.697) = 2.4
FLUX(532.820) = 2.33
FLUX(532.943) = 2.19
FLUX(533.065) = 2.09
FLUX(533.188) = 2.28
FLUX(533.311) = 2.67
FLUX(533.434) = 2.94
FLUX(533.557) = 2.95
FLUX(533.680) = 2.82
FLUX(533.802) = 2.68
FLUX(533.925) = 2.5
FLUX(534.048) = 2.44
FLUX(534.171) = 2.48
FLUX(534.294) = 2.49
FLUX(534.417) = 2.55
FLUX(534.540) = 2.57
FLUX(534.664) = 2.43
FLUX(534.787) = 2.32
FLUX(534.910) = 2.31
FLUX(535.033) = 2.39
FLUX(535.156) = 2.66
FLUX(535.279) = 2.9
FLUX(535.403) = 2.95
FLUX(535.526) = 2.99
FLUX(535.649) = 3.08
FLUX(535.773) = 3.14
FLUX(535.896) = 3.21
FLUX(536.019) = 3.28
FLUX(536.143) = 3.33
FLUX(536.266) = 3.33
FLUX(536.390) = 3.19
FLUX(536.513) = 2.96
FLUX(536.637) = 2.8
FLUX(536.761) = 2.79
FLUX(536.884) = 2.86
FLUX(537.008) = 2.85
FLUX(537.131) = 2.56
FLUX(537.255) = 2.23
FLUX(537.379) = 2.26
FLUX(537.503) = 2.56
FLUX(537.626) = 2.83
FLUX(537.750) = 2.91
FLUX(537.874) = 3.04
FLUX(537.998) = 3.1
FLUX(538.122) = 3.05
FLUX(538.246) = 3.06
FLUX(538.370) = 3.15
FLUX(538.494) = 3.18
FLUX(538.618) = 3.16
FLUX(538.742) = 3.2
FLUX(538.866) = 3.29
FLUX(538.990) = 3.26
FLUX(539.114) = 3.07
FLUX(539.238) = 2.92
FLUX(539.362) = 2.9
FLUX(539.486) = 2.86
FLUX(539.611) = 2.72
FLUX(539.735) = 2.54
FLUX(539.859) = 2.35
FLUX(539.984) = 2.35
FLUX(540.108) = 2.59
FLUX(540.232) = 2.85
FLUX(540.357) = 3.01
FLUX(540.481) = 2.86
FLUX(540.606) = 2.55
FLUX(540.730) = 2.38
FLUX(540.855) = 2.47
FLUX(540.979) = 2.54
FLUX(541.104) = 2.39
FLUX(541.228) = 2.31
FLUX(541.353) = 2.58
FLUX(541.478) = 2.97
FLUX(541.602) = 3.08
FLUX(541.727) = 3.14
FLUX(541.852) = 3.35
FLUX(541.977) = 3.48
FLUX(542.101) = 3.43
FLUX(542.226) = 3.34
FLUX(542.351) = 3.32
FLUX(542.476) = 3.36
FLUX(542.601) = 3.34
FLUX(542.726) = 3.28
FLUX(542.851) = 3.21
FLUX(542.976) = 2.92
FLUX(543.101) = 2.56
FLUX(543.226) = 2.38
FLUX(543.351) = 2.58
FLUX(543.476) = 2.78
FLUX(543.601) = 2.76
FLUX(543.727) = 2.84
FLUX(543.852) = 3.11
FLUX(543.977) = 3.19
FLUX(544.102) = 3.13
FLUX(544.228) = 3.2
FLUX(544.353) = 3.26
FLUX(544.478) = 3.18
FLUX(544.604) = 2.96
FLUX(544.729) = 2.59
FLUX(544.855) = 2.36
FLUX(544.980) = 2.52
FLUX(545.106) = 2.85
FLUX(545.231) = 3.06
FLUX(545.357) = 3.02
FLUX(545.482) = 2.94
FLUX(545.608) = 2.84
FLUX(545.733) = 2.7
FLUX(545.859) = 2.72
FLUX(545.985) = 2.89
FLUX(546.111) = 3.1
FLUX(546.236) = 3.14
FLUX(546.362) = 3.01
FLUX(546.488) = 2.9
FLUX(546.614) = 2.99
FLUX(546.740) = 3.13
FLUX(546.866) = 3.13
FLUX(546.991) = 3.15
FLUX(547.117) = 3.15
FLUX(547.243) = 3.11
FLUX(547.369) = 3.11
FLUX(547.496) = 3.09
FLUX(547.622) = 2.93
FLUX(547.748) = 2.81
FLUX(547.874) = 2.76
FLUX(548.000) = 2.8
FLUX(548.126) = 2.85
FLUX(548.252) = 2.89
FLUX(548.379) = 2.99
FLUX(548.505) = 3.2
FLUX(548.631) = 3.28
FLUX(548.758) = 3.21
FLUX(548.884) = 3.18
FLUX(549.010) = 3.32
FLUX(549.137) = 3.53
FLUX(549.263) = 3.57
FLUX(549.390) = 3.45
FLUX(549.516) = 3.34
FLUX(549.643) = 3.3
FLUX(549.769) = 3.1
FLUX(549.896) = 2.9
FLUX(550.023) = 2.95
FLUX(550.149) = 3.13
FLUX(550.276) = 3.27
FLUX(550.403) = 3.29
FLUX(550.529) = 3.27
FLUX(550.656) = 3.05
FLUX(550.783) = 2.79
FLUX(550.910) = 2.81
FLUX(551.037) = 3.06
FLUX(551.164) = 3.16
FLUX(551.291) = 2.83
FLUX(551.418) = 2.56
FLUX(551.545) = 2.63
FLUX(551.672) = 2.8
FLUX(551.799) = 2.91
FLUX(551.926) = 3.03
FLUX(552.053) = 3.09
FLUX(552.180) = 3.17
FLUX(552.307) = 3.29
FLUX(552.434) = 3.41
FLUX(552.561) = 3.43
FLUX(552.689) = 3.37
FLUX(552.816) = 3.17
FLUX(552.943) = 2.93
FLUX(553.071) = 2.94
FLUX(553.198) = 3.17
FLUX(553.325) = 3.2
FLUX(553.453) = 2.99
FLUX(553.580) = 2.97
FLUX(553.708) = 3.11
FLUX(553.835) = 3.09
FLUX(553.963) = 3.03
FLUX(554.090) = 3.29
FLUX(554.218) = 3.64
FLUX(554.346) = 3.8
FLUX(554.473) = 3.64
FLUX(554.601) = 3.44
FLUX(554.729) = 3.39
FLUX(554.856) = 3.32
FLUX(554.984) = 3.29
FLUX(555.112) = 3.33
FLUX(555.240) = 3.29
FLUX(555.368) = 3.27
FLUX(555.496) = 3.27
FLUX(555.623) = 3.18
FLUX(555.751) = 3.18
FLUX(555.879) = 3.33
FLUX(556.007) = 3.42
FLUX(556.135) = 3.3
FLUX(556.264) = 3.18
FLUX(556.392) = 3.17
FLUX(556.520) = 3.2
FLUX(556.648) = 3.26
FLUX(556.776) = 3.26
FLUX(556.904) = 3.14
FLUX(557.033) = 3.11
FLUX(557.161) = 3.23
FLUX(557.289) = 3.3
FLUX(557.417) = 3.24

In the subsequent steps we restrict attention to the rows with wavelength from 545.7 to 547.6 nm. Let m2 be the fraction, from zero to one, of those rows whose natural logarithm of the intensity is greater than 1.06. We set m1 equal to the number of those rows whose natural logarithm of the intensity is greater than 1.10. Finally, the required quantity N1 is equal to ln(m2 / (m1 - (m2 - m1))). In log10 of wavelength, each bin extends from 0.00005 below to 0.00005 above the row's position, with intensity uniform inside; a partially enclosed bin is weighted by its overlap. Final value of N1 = -3.09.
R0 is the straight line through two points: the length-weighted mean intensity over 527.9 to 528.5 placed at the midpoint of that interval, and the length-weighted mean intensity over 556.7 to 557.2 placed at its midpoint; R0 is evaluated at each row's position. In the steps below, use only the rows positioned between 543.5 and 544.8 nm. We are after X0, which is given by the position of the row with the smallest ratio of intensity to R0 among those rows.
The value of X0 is 544.729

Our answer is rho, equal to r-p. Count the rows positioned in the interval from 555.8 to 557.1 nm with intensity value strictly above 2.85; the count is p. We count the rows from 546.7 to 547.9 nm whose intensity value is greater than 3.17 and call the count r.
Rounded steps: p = 10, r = 0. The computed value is -10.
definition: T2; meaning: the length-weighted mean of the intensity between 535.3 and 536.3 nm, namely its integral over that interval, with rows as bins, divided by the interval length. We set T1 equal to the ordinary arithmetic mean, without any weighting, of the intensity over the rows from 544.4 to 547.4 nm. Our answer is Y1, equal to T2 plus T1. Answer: 6.1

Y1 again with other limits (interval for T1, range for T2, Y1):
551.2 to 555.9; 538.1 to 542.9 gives 6.1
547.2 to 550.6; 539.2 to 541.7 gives 5.8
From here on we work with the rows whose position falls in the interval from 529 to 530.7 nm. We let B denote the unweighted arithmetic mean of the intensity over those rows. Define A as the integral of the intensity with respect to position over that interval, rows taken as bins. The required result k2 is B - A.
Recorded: -1.9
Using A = 4.67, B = 2.75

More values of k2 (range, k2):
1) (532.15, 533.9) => -1.9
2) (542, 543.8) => -2.4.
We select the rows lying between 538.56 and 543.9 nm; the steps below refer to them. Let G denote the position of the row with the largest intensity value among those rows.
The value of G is 541.977 nm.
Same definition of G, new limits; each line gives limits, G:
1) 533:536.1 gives 536.019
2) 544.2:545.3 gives 544.353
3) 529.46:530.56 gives 530.494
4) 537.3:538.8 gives 538.742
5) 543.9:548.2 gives 544.353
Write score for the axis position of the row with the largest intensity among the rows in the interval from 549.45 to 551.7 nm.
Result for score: 549.516 nm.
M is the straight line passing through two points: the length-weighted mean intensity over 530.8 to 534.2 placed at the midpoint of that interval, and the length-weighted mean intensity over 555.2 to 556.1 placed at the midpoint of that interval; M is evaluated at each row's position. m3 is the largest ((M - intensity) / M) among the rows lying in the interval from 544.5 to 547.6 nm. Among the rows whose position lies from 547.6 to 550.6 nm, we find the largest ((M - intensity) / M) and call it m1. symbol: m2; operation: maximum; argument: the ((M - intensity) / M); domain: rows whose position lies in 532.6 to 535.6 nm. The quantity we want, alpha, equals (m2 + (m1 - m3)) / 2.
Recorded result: 0.058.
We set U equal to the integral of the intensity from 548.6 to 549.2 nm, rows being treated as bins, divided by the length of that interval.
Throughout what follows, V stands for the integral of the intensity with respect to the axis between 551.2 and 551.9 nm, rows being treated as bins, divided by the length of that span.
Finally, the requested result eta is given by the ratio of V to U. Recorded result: 0.84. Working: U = 3.3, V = 2.8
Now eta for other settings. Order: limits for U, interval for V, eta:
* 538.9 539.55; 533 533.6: 0.85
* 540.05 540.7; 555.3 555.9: 1.18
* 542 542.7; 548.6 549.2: 0.98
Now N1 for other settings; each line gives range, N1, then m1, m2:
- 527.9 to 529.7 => -2.64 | 4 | 0.53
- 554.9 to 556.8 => -3.37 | 15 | 1.00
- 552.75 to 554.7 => -3.04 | 11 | 1.00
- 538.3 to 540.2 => -3.11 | 7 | 0.60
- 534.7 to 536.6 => -2.90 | 7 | 0.73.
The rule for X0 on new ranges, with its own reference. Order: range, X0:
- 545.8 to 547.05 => 545.859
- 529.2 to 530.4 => 530.006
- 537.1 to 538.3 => 537.255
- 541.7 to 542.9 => 541.727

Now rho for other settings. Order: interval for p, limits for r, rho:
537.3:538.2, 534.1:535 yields -4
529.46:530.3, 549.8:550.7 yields 1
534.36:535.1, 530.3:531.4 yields 2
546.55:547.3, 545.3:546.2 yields -6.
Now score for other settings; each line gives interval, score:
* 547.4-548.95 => 548.631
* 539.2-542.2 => 541.977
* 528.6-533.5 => 530.616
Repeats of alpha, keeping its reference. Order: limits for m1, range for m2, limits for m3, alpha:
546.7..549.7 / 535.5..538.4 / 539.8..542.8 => 0.052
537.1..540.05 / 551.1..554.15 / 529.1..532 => 0.084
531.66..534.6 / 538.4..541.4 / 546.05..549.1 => 0.165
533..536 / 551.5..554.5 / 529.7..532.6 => 0.084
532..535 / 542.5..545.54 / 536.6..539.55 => 0.118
